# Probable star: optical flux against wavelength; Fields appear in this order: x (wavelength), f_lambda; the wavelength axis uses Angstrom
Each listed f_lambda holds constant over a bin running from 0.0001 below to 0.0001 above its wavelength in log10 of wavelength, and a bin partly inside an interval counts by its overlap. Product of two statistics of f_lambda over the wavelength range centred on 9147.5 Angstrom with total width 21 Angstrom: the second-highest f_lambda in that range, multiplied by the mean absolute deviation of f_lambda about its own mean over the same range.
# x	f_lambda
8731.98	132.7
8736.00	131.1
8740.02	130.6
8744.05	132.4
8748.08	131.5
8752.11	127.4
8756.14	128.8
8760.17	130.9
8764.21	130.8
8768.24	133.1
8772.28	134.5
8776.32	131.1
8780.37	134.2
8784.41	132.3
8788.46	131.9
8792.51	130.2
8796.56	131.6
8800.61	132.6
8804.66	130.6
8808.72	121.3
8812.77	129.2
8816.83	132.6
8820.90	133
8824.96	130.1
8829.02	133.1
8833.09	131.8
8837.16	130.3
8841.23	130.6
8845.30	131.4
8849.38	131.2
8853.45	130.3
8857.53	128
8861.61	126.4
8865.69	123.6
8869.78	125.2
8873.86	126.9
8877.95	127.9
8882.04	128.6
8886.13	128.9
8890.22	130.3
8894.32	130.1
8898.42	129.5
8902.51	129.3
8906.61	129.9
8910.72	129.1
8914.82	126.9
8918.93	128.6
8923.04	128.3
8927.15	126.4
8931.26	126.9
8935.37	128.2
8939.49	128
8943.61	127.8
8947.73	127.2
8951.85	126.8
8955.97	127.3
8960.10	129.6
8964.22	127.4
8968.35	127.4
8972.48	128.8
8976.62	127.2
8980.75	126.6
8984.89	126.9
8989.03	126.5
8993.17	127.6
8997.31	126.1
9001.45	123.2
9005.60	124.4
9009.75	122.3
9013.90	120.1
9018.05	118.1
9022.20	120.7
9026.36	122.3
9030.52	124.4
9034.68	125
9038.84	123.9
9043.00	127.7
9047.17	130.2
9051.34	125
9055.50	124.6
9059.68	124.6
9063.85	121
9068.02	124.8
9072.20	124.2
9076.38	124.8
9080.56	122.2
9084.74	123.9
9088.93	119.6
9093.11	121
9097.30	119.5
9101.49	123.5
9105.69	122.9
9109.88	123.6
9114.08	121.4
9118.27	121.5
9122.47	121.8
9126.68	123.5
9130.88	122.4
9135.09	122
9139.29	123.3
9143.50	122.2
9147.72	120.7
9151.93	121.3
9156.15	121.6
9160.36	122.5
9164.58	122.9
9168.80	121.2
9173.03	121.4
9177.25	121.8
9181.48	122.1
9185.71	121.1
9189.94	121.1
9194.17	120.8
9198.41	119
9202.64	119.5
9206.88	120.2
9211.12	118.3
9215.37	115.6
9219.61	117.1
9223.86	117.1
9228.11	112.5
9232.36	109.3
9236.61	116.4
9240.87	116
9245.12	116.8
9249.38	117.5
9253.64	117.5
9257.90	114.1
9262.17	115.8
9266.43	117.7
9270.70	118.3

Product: 91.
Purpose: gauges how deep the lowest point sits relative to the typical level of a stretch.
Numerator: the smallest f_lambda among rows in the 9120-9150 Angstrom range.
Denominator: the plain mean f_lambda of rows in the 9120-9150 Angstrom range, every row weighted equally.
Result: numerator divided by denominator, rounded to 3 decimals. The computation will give 0.987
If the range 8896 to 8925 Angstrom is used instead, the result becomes 0.985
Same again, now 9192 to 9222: 0.974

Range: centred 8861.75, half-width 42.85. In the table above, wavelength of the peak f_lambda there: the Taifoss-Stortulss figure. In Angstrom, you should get 8829.02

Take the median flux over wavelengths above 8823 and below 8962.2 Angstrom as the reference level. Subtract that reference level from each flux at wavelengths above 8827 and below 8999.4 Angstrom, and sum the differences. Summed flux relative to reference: -12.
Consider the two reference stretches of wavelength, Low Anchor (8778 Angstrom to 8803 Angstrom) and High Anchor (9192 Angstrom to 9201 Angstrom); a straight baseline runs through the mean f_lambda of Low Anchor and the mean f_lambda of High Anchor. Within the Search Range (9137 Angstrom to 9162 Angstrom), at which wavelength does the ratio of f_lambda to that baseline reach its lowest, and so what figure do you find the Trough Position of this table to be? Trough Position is 9147.72 Angstrom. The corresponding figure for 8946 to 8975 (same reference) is 8951.85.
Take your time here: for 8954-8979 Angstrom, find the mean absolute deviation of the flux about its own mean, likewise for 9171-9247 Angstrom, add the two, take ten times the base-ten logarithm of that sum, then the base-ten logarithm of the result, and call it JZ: 0.74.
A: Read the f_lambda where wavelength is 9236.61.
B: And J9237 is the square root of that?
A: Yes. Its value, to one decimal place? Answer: 10.8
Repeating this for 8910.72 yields 11.4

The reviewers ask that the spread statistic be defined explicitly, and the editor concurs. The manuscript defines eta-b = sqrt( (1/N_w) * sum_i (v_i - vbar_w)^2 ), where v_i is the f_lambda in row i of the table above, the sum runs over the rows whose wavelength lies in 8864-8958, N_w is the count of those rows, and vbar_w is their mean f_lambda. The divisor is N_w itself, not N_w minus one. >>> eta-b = 1.6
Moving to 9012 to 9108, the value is 2.7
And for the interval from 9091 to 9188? 1.0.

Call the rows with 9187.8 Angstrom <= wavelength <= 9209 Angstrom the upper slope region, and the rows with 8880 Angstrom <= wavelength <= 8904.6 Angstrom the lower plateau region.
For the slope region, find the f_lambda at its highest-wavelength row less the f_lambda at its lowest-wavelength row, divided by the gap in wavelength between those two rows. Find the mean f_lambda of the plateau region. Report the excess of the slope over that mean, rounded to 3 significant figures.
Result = -130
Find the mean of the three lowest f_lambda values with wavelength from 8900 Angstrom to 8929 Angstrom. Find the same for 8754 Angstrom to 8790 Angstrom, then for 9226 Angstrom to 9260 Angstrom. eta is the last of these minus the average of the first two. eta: -17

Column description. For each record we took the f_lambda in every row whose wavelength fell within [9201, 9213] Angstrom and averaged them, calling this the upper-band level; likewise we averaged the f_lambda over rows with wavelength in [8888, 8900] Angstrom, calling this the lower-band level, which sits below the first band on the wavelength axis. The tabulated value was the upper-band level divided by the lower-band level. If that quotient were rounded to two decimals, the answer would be 0.92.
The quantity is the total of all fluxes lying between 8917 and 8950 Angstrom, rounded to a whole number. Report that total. 1021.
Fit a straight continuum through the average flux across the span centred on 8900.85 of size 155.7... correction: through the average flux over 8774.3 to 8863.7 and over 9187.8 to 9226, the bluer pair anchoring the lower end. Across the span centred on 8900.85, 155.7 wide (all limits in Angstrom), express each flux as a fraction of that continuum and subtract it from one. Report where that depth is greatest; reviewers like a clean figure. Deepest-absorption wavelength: 8865.69 Angstrom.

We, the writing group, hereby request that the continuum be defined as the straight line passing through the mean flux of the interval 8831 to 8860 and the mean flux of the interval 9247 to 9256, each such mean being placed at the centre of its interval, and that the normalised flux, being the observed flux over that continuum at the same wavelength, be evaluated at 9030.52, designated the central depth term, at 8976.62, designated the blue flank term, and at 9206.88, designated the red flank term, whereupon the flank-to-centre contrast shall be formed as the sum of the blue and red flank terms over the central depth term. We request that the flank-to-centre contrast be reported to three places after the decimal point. 2.021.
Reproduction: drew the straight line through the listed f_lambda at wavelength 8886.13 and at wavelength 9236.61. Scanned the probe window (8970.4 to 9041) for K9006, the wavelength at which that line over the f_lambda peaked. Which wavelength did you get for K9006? 9018.05 Angstrom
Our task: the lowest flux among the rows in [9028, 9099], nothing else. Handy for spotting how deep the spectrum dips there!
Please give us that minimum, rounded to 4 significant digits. 119.5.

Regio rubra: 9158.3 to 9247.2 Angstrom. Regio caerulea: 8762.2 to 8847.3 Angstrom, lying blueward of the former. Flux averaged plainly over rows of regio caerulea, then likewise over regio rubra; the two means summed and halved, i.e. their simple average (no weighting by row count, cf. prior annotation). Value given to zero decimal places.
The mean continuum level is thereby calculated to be 125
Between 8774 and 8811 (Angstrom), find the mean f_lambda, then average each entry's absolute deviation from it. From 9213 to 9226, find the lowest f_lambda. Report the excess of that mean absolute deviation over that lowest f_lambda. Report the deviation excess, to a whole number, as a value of -113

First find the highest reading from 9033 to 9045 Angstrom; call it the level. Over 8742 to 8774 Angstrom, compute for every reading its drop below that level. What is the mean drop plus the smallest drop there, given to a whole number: -10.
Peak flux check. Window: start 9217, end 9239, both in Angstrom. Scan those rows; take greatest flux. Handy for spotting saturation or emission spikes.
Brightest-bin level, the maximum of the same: 117.1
